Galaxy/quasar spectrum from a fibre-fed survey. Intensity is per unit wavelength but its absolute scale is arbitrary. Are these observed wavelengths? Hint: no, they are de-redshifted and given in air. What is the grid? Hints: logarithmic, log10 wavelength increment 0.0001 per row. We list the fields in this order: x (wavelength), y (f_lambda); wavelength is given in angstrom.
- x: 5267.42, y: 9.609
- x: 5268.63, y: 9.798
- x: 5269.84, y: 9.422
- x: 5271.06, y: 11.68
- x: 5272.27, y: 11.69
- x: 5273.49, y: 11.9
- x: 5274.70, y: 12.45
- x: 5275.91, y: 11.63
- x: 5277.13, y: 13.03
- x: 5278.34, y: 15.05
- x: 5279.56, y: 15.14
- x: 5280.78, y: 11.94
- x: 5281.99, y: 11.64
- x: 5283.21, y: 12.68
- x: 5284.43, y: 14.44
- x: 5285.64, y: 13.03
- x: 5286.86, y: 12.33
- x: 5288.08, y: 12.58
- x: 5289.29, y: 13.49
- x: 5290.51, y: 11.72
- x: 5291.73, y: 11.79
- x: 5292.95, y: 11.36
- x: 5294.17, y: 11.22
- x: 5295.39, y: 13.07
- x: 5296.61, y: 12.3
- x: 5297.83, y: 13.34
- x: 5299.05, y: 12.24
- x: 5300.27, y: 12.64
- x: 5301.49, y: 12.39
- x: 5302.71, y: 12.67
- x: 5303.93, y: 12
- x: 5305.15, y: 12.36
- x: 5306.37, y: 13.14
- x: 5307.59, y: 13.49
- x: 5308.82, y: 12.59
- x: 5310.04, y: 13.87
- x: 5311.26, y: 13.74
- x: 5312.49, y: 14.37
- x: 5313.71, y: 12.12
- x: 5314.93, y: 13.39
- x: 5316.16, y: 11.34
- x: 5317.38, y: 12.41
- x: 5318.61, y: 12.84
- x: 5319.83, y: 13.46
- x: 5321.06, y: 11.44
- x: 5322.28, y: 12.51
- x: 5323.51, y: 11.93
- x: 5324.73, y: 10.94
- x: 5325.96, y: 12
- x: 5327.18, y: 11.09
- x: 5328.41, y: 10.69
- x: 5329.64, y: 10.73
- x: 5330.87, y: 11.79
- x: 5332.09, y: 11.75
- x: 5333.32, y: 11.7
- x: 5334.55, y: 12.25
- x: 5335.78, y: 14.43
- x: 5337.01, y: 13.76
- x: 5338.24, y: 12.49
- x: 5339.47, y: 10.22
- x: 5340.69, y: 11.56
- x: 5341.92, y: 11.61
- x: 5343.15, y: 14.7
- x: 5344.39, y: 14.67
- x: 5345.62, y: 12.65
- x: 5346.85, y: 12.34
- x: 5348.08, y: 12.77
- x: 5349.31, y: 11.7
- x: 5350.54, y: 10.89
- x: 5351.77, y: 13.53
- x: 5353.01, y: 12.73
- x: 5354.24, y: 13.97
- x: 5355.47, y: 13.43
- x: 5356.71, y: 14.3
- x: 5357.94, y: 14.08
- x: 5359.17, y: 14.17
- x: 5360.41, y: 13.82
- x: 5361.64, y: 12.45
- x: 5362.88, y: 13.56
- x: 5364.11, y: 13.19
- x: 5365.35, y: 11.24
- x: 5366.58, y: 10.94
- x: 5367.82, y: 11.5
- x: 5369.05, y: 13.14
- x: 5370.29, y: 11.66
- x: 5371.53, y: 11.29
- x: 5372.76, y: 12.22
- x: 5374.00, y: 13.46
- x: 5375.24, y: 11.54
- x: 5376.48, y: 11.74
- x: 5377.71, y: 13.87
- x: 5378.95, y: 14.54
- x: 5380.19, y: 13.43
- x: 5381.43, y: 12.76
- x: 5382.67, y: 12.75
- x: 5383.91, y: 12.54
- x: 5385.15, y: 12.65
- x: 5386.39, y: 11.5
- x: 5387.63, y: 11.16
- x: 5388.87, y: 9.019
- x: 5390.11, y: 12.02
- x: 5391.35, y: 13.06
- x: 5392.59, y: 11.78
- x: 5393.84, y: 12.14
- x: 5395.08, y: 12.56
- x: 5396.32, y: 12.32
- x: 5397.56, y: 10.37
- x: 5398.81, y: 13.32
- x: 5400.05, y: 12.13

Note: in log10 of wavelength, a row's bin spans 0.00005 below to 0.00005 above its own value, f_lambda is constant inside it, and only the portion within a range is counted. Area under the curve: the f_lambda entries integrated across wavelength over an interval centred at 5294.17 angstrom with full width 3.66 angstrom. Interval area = 43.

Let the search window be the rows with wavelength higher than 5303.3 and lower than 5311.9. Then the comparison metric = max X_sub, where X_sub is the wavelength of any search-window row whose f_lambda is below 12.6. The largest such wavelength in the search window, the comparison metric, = 5308.82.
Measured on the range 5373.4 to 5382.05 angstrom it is 5376.48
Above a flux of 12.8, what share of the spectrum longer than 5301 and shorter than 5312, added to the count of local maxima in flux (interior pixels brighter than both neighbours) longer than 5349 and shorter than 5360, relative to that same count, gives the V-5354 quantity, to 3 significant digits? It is 1.15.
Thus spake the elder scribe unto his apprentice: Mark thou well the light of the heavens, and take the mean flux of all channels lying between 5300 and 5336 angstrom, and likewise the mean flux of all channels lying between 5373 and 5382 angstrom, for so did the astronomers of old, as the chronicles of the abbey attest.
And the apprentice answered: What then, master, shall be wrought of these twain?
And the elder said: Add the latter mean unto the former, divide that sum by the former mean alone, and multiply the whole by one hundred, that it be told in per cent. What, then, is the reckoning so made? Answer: 205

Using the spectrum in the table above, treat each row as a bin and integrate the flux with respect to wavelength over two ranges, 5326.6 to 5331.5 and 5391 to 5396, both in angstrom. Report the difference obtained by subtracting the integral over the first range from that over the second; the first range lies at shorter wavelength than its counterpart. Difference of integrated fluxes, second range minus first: 7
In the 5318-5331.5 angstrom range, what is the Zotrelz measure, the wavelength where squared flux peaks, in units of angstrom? 5319.83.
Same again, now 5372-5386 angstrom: 5378.95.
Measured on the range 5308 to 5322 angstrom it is 5312.49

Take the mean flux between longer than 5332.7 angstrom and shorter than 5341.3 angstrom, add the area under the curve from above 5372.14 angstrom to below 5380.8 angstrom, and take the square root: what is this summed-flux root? 11.2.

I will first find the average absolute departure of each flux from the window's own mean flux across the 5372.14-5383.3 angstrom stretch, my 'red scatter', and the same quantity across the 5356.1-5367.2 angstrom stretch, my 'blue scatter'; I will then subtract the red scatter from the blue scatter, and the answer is 0.23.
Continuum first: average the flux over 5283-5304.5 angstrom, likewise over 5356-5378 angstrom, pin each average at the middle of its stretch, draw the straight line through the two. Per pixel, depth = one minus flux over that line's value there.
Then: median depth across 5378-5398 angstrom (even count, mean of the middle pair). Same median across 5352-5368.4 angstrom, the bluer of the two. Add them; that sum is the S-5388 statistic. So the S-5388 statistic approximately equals -0.04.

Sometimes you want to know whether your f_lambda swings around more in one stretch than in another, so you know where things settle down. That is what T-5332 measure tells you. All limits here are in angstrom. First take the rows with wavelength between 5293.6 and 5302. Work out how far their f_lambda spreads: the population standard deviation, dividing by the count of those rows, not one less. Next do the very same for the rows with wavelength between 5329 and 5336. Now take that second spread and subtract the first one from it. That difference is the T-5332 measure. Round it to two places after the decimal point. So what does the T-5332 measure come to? 0.50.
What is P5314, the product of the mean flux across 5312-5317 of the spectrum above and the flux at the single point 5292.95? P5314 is 145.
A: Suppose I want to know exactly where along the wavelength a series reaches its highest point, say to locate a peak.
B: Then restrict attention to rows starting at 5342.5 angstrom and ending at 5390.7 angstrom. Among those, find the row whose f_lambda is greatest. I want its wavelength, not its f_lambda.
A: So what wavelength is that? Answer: 5343.15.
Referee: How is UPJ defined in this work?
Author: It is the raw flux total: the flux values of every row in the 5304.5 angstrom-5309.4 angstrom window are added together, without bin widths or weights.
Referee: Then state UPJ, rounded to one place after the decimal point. 51.6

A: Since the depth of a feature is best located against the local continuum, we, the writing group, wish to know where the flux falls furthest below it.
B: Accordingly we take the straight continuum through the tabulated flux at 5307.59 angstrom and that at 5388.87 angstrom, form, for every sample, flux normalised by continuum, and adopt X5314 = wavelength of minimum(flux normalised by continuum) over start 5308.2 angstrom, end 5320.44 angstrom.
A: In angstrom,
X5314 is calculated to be 5316.16 angstrom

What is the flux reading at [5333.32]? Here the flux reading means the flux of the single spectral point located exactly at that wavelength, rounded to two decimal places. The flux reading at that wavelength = 11.70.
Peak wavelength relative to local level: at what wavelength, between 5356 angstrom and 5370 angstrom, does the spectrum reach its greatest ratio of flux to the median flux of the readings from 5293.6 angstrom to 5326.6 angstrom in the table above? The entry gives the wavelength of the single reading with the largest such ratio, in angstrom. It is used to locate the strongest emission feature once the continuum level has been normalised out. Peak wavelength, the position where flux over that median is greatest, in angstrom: 5356.71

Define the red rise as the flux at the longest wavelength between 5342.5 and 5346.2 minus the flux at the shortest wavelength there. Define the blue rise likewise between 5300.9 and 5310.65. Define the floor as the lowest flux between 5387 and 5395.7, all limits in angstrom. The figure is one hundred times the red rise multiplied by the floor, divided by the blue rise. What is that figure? -1249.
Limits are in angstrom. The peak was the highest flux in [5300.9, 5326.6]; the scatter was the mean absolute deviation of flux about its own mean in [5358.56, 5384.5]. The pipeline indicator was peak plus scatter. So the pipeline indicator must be 15.3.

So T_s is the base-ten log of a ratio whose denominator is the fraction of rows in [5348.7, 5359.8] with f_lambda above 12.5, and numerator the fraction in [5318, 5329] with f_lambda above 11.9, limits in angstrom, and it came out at -0.15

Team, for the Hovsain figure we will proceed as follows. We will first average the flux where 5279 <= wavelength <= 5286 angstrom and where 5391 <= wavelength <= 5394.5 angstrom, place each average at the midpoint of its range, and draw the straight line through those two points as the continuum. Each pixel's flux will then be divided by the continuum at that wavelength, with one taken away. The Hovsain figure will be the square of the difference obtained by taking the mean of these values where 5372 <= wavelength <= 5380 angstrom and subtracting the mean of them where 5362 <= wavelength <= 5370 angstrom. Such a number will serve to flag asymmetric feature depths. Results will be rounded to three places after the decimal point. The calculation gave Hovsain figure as 0.003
